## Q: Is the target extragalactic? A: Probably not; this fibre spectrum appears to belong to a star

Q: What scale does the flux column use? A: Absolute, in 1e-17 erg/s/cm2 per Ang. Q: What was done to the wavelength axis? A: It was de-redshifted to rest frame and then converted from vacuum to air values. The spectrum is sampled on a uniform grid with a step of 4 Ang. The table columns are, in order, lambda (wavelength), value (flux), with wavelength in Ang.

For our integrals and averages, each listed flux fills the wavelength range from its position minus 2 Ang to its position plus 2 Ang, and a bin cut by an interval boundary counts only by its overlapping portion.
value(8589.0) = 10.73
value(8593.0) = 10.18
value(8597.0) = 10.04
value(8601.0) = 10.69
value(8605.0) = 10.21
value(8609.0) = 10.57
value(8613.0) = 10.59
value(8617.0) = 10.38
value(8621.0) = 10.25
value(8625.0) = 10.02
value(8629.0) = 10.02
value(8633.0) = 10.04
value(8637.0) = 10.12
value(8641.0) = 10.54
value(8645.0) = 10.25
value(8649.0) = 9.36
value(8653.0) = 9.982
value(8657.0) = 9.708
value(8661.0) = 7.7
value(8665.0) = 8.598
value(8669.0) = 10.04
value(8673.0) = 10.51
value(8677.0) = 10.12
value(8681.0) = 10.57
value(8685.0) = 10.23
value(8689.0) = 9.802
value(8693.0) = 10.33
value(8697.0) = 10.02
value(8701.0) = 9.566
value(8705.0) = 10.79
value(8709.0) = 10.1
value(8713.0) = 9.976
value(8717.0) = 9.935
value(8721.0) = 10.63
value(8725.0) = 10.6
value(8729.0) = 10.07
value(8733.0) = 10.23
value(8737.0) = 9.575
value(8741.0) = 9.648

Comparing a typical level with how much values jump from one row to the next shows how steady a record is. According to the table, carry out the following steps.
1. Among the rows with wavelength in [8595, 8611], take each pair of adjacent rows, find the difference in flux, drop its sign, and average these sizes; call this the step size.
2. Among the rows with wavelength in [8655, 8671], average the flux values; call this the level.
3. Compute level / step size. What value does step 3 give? 18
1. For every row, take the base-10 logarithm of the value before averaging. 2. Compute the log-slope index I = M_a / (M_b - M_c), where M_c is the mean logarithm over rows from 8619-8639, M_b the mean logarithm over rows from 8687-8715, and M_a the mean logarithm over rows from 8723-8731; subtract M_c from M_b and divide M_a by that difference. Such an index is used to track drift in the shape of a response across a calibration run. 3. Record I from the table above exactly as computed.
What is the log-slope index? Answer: -1863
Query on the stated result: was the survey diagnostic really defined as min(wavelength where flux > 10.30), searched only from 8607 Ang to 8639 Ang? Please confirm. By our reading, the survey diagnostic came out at 8609.0 Ang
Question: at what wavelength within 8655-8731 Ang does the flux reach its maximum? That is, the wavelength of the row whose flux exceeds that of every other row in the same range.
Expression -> 8705.0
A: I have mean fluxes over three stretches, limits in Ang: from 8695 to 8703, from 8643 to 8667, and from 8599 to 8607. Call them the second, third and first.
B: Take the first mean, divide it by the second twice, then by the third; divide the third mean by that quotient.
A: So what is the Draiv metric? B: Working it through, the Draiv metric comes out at 788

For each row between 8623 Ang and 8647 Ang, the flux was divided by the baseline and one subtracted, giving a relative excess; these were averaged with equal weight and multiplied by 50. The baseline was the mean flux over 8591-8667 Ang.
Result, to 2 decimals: 1.03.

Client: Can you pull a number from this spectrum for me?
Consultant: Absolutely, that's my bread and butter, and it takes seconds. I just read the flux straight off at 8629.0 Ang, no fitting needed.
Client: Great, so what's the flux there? 10.02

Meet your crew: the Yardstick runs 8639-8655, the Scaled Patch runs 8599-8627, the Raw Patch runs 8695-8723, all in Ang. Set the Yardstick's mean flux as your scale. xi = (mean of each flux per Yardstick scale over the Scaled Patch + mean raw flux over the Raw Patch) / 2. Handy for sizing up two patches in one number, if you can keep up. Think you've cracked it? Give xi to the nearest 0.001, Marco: 5.590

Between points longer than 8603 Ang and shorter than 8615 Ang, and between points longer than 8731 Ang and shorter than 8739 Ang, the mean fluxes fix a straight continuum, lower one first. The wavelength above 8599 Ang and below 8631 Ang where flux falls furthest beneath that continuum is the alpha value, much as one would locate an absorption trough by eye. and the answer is 8625.0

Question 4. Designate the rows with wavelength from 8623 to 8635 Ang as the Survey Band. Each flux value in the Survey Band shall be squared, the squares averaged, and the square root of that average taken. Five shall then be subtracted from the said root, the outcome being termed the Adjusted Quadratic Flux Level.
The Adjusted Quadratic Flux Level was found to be 5.0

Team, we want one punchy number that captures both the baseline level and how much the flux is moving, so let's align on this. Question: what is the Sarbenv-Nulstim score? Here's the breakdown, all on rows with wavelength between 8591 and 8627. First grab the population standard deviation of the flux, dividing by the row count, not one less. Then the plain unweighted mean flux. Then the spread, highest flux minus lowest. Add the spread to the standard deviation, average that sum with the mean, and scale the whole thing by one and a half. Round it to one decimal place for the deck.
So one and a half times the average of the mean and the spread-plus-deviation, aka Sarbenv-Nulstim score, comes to 8.4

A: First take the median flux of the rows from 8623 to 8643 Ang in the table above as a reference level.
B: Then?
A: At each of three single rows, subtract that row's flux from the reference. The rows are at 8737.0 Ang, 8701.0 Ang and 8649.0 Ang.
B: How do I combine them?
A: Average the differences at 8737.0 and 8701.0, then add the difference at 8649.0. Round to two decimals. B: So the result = 1.15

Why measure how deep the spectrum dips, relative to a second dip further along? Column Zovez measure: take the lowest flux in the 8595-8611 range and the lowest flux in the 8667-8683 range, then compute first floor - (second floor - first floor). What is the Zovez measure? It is 10.0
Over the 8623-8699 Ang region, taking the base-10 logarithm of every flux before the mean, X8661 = 0.99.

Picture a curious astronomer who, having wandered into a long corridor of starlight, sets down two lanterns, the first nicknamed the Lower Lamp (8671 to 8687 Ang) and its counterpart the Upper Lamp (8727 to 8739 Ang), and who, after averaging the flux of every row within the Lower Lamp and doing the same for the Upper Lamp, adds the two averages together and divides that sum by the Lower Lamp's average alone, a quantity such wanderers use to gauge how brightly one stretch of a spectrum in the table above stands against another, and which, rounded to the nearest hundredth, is 1.96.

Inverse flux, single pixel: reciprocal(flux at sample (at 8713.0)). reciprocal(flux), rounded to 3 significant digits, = 0.100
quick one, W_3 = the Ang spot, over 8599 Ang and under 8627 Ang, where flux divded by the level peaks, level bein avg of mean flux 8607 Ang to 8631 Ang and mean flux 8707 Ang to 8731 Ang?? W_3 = 8601.0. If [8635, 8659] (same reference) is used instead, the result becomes 8641.0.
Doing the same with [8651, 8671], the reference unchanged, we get 8669.0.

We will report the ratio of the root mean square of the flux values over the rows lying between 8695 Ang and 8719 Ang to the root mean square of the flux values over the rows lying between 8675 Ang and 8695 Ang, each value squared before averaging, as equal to 0.986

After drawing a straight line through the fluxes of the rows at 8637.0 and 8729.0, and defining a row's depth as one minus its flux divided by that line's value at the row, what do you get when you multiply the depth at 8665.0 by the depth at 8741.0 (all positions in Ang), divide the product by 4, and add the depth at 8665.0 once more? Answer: 0.15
